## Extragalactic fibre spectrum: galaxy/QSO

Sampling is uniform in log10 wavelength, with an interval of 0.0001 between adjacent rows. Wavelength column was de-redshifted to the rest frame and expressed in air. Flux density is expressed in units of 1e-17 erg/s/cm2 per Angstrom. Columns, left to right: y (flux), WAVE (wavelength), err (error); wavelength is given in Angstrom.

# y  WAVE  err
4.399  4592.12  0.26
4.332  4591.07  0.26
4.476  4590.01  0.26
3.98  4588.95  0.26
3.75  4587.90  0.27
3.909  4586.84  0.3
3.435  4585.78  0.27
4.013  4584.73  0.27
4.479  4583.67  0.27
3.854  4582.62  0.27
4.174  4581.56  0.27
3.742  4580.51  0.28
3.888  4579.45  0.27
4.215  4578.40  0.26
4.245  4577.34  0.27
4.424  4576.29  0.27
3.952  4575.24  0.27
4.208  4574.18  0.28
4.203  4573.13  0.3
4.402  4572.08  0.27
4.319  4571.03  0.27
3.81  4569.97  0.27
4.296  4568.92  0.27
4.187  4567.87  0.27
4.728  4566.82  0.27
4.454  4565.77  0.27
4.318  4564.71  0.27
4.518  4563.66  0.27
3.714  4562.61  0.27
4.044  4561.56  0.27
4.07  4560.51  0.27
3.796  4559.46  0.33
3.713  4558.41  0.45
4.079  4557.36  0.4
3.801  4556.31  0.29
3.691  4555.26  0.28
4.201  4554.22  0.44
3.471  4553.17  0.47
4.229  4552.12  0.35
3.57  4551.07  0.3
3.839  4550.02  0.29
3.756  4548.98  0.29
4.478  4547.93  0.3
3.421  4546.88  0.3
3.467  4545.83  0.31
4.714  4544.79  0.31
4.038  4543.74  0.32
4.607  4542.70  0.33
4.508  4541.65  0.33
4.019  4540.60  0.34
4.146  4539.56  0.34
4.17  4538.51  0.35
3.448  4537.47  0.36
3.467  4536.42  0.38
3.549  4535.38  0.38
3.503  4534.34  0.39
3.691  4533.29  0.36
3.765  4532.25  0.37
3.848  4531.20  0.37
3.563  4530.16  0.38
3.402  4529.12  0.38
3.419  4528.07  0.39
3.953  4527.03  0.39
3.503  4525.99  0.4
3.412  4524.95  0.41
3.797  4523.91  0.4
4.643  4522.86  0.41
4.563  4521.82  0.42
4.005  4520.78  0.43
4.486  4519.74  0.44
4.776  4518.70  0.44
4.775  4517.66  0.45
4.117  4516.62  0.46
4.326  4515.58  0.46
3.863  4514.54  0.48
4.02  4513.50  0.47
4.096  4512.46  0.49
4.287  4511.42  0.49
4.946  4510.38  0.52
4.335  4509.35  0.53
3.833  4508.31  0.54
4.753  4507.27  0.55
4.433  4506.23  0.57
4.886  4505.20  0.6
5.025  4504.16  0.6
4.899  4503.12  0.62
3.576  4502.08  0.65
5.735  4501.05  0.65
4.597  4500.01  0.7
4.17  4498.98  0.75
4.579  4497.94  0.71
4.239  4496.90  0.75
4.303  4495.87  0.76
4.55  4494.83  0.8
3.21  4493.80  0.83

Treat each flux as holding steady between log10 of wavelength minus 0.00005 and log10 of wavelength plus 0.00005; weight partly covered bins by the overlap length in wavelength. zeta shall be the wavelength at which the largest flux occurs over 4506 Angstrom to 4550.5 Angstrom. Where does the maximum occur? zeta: 4510.38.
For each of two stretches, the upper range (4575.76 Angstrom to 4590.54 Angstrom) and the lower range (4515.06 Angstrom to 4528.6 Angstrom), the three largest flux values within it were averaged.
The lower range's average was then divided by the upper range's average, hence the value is 1.06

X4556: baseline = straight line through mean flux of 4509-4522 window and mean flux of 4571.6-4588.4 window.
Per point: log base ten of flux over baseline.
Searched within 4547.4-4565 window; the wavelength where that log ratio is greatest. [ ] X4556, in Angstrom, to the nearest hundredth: 4563.66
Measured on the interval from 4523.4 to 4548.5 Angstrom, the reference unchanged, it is 4544.79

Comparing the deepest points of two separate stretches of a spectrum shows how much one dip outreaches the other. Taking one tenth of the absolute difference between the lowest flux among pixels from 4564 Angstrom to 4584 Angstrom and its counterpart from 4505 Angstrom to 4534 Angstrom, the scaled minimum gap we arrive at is 0.034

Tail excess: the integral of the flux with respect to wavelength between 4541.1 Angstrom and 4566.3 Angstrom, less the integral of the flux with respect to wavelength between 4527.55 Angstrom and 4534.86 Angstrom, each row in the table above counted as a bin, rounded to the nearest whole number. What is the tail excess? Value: 75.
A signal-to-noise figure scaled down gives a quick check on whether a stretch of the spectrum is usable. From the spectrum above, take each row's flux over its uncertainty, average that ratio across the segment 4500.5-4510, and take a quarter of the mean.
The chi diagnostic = 2.0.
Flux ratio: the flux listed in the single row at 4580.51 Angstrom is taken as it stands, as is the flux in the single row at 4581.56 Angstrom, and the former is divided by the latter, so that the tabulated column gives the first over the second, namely 0.90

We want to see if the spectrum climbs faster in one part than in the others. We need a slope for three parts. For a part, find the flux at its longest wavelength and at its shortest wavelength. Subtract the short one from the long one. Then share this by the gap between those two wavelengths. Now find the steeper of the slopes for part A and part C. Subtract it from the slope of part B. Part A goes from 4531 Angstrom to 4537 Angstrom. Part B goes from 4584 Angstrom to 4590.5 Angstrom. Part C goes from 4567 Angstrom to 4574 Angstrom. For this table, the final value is 0.08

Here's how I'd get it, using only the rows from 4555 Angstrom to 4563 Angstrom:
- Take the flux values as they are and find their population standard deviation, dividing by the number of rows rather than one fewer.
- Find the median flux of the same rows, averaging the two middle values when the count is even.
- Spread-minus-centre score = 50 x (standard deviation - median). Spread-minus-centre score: -182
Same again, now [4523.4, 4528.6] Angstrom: -164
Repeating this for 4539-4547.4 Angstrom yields -182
